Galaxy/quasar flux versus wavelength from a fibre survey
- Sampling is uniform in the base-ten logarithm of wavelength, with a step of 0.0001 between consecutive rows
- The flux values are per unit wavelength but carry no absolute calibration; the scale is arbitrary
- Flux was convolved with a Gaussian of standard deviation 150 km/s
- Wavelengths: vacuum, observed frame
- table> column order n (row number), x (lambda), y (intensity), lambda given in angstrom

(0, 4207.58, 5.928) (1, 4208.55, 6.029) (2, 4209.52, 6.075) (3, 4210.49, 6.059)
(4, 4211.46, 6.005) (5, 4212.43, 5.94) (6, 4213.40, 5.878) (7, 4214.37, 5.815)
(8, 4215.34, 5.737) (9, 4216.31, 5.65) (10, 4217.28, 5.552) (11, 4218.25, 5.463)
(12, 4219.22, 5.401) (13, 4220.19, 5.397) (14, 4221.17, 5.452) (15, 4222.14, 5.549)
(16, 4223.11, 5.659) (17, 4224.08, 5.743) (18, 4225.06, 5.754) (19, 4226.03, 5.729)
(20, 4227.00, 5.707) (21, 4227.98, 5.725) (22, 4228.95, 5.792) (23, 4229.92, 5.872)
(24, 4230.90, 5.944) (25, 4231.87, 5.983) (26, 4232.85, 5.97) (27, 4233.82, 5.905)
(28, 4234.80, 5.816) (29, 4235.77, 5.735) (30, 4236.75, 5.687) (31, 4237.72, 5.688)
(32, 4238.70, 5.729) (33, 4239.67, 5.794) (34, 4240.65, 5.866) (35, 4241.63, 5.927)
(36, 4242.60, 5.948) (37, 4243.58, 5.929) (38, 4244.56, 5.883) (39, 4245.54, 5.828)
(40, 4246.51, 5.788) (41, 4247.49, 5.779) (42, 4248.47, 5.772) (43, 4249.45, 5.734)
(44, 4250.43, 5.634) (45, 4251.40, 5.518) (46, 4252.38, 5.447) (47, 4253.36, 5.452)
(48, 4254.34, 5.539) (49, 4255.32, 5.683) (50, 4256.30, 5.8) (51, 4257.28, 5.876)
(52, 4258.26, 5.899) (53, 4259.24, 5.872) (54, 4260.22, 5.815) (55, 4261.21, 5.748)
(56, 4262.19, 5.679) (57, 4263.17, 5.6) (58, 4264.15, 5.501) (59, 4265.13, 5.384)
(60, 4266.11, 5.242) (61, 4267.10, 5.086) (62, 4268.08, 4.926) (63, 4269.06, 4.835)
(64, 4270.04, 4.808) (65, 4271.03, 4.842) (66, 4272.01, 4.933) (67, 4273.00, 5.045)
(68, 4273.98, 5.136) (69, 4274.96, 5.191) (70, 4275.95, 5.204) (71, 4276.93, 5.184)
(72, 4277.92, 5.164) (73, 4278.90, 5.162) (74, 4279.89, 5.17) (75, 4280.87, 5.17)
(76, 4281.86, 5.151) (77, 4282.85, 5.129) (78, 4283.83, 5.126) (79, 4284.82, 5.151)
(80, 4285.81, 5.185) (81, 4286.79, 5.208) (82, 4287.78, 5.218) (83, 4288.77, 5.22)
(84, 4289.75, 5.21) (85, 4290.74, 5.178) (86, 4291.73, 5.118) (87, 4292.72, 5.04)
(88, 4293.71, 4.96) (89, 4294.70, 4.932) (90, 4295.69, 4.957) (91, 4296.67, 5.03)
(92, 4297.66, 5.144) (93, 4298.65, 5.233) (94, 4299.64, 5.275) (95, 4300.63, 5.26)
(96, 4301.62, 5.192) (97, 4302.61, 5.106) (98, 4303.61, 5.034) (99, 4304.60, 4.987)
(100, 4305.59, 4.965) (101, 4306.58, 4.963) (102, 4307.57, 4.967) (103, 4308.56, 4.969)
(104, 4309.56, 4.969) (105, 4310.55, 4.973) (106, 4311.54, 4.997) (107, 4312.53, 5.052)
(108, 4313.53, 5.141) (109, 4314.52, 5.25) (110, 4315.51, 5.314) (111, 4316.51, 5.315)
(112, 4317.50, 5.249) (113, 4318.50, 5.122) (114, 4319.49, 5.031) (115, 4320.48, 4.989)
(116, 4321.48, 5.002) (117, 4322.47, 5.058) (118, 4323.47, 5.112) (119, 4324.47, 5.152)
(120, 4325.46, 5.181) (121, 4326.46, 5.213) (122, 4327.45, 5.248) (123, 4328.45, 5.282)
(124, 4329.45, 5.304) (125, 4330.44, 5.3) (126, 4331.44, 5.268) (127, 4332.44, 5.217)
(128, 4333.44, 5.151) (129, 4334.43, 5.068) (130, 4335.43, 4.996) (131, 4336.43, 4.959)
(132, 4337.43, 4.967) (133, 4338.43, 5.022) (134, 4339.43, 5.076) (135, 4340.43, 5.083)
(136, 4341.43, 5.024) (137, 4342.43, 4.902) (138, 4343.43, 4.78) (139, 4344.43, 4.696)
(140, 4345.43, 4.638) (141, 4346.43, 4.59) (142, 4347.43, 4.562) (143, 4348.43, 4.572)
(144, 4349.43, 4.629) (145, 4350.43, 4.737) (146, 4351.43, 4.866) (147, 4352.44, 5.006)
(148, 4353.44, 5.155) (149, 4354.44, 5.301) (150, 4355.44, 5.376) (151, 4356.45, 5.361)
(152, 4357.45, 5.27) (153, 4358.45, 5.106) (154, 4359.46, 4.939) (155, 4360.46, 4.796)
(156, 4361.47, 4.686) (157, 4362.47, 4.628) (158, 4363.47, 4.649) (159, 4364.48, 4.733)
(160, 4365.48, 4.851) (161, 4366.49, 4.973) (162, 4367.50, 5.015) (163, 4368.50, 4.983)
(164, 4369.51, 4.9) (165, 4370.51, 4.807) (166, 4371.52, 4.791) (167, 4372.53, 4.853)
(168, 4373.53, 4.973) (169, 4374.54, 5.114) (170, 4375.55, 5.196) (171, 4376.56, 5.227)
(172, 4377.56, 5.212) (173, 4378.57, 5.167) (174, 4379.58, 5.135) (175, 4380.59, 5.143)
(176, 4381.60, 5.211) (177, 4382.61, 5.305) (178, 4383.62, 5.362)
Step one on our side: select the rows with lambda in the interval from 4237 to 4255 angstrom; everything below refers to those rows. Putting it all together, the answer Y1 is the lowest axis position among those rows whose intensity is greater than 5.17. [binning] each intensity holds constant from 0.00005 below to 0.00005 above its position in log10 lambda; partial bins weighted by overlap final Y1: 4237.72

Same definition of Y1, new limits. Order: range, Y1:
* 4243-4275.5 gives 4243.58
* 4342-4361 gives 4354.44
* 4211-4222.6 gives 4211.46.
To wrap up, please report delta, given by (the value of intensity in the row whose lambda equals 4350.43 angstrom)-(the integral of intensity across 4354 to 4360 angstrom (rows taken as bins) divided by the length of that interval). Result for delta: -0.48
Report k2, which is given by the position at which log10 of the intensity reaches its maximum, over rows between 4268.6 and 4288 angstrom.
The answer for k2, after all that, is 4287.78 angstrom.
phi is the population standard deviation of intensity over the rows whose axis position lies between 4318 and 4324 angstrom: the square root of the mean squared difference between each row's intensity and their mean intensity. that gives 0.05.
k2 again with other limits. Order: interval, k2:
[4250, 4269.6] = 4258.26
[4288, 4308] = 4299.64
